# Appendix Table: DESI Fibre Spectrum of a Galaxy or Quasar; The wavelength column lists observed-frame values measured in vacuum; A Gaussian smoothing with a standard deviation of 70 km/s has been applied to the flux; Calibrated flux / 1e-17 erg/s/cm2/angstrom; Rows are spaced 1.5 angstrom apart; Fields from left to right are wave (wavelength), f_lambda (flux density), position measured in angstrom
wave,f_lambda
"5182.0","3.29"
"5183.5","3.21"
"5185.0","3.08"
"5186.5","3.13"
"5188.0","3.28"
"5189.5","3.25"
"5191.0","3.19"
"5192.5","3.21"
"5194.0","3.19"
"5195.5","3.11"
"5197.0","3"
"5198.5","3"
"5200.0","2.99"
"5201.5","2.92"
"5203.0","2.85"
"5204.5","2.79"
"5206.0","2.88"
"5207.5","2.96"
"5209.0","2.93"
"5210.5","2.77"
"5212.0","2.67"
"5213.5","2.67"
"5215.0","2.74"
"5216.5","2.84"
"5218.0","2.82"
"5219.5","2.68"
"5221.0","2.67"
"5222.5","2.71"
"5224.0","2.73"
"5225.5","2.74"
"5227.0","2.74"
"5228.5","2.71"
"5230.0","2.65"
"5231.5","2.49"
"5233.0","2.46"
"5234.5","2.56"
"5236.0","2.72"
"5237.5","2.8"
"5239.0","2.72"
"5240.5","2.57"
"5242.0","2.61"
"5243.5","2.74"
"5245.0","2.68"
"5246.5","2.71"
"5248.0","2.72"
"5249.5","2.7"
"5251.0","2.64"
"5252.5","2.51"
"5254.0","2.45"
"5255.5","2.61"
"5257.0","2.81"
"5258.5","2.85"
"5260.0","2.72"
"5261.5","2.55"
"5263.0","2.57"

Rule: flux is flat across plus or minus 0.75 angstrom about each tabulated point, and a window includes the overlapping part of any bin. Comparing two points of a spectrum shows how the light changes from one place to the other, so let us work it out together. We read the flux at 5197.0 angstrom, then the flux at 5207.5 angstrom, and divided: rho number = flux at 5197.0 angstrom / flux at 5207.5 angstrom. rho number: 1.01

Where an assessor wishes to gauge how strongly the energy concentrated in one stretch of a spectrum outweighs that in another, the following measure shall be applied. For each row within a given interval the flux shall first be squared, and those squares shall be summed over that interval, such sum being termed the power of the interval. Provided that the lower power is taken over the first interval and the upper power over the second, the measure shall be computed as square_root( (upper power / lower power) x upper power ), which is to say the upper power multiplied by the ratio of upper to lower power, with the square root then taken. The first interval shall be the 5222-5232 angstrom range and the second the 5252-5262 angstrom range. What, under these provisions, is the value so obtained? 6.9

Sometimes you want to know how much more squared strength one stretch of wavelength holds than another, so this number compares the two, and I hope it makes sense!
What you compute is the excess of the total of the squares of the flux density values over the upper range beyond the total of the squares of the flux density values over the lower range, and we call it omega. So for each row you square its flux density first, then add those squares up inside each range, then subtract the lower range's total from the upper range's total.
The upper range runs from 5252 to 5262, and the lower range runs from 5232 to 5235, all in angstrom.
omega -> 36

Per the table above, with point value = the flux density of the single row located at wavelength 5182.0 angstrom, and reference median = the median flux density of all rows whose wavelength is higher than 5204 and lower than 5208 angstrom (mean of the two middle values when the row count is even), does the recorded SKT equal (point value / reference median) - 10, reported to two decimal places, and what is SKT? -8.86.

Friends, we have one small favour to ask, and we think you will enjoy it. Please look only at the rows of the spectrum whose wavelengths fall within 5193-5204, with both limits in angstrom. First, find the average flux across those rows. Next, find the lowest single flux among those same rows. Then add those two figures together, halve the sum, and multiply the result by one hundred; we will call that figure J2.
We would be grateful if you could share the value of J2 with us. 293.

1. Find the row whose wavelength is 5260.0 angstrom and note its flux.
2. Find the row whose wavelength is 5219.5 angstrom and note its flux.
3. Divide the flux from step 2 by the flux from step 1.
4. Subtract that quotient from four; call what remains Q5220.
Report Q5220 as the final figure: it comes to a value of 3.01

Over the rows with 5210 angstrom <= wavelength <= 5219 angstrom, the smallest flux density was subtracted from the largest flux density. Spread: 0.170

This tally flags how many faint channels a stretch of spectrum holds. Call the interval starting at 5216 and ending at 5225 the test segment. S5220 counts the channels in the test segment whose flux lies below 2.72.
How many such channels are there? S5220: 3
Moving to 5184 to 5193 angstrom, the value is 0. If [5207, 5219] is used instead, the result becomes 2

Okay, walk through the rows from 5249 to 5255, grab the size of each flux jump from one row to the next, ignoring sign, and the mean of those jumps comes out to 0.083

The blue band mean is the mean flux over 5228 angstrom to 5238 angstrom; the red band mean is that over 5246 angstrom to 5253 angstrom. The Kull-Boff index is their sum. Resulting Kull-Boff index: 5.28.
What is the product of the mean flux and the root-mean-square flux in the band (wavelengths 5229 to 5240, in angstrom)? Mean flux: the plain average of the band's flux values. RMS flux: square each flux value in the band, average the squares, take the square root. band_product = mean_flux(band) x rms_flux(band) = 6.9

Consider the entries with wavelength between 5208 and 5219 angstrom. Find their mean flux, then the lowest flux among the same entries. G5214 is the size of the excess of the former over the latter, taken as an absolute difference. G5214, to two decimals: 0.11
